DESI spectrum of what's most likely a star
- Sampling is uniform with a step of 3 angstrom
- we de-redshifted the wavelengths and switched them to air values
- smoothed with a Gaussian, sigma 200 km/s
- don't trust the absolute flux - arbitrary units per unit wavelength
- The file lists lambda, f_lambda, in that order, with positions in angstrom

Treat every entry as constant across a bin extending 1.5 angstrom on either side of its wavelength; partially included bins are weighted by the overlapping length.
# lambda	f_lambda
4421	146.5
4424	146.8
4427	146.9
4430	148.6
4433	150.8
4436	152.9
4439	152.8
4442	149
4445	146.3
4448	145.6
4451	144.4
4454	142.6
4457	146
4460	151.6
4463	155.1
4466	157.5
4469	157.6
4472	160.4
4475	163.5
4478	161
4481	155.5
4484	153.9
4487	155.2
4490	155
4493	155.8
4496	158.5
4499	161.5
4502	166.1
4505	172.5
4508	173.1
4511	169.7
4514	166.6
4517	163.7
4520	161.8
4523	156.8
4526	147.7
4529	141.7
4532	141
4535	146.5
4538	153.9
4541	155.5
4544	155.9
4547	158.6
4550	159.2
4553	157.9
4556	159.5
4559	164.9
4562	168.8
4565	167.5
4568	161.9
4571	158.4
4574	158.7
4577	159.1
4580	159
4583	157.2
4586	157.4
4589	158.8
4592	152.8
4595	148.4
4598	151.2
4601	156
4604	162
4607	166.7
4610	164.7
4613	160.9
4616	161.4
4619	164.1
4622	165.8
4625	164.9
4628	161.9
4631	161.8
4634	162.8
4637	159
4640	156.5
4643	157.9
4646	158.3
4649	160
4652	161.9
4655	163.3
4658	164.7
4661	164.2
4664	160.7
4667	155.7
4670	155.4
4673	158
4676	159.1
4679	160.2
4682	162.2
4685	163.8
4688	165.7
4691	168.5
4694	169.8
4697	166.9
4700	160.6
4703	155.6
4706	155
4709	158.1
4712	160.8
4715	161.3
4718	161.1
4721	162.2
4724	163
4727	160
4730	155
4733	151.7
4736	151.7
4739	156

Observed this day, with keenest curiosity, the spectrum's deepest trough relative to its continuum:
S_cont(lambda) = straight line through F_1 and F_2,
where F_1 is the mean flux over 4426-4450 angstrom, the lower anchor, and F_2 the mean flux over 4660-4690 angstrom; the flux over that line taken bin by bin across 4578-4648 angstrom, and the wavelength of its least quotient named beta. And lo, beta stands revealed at 4595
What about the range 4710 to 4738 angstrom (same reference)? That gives 4736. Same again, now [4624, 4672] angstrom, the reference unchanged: 4670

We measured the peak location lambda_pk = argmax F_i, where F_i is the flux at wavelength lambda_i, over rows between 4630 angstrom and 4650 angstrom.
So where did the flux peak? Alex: 4634 angstrom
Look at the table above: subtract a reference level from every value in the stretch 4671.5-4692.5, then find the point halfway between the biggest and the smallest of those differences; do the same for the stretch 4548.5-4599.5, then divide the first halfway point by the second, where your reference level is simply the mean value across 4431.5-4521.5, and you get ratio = 3.7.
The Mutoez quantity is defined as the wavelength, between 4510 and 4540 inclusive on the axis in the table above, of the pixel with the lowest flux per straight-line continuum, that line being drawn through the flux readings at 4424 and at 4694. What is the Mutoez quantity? 4532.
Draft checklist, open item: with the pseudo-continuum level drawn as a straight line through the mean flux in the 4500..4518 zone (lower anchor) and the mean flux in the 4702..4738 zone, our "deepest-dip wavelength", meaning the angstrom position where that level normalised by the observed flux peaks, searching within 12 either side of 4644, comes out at 4640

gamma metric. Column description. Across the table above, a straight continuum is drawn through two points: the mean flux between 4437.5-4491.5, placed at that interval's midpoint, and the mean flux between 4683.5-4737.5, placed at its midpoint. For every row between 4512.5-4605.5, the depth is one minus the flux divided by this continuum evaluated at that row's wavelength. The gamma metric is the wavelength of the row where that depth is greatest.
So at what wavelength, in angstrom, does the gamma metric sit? 4532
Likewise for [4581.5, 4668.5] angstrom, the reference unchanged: 4595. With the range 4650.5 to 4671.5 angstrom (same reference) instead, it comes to 4670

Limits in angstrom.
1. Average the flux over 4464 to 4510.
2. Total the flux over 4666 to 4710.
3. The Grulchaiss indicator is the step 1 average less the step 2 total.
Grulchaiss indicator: -2254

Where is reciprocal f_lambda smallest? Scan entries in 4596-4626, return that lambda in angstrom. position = 4607 angstrom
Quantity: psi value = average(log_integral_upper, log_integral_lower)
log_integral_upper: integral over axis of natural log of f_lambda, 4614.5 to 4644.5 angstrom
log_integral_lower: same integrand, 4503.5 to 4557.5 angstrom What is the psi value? 213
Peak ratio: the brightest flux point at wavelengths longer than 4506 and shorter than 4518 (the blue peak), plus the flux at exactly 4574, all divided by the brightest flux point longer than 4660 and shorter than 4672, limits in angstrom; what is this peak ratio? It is 2.02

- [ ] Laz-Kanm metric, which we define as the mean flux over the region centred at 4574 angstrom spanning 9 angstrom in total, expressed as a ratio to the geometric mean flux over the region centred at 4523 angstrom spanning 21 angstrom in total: 1.03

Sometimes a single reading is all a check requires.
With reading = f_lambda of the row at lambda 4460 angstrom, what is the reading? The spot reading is 151.6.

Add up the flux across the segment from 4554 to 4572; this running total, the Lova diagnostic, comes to 981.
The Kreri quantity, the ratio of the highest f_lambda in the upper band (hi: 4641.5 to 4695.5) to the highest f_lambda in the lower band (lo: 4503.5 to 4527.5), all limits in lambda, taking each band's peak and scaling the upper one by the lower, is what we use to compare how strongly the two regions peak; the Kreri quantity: 0.98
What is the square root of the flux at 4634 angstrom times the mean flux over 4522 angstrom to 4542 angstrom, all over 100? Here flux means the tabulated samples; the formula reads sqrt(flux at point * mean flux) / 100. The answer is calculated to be 1.56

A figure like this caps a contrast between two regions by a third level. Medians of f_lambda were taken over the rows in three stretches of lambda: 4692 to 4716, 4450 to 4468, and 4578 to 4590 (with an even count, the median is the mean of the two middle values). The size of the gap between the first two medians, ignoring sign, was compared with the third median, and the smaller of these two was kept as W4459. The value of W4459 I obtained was 12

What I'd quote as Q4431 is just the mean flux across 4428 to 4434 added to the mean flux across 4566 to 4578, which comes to 309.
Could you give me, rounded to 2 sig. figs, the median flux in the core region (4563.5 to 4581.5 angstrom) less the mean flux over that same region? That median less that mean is -1.7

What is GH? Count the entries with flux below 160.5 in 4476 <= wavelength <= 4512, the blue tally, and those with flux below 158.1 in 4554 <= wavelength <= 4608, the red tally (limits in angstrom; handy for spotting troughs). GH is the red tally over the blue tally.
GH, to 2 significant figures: 1.0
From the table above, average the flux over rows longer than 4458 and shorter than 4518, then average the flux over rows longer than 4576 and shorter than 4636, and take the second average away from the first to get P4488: 1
